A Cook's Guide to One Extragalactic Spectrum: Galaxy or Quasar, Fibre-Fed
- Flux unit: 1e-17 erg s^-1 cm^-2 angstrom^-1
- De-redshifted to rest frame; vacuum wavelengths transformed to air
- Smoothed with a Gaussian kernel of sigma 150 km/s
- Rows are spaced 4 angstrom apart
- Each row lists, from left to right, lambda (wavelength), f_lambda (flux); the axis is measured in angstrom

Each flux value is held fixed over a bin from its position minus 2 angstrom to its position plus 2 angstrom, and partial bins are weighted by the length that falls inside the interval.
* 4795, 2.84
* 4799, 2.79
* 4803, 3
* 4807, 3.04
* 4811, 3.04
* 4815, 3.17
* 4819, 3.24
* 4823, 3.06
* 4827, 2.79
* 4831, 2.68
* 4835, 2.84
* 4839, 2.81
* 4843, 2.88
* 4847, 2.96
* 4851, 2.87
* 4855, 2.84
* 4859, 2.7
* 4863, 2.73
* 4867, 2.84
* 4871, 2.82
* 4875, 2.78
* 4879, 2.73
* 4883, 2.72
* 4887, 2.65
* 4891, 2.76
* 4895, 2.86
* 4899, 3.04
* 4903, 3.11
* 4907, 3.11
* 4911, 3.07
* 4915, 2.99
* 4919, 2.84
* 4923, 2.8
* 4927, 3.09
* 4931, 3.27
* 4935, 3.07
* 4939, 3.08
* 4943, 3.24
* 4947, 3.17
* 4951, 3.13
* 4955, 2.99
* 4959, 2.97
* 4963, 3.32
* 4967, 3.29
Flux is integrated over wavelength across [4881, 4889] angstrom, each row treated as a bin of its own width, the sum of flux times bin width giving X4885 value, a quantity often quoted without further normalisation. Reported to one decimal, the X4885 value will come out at 21.5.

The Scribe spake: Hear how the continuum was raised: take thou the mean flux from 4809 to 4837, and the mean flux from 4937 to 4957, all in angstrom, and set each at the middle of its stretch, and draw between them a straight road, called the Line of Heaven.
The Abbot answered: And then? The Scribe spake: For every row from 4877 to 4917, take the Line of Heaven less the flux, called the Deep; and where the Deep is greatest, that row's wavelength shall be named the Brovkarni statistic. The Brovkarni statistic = 4887 angstrom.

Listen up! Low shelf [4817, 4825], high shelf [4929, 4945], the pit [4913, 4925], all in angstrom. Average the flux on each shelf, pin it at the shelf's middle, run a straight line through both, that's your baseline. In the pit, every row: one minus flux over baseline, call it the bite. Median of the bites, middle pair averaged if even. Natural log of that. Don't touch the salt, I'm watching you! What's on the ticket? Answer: -2.28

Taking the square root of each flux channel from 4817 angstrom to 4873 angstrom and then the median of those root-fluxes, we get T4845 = 1.69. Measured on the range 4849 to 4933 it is 1.69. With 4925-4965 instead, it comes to 1.76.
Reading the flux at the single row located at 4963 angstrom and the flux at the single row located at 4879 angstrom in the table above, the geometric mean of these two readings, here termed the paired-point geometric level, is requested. 3.01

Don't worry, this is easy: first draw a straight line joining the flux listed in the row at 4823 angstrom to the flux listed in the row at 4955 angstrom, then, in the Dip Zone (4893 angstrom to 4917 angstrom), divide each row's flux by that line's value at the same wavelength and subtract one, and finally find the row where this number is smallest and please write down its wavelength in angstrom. 4895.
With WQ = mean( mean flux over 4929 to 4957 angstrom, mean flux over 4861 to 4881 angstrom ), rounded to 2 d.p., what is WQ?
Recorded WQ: 2.96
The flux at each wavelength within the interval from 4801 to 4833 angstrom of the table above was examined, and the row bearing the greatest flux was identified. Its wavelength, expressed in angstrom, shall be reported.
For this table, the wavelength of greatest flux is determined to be 4819 angstrom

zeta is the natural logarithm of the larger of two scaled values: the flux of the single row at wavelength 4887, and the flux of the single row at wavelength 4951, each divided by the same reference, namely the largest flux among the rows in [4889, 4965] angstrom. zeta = -0.06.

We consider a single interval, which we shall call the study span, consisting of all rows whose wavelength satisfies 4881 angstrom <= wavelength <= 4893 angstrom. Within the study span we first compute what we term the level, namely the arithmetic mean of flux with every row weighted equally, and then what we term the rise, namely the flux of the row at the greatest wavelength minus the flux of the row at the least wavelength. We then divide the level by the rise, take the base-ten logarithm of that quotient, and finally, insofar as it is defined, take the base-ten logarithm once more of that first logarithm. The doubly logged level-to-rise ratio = 0.26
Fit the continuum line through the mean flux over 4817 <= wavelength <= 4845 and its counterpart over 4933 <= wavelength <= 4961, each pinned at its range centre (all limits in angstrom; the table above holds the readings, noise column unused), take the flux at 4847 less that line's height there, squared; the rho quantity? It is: 0.001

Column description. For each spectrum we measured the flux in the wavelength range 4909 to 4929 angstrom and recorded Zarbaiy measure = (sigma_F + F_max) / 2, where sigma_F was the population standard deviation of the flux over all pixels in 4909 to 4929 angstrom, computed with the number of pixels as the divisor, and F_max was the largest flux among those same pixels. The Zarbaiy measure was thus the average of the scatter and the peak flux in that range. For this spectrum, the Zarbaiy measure 1.60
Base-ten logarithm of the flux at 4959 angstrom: 0.47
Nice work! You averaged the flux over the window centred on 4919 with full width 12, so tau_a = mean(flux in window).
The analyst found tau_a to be 2.88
